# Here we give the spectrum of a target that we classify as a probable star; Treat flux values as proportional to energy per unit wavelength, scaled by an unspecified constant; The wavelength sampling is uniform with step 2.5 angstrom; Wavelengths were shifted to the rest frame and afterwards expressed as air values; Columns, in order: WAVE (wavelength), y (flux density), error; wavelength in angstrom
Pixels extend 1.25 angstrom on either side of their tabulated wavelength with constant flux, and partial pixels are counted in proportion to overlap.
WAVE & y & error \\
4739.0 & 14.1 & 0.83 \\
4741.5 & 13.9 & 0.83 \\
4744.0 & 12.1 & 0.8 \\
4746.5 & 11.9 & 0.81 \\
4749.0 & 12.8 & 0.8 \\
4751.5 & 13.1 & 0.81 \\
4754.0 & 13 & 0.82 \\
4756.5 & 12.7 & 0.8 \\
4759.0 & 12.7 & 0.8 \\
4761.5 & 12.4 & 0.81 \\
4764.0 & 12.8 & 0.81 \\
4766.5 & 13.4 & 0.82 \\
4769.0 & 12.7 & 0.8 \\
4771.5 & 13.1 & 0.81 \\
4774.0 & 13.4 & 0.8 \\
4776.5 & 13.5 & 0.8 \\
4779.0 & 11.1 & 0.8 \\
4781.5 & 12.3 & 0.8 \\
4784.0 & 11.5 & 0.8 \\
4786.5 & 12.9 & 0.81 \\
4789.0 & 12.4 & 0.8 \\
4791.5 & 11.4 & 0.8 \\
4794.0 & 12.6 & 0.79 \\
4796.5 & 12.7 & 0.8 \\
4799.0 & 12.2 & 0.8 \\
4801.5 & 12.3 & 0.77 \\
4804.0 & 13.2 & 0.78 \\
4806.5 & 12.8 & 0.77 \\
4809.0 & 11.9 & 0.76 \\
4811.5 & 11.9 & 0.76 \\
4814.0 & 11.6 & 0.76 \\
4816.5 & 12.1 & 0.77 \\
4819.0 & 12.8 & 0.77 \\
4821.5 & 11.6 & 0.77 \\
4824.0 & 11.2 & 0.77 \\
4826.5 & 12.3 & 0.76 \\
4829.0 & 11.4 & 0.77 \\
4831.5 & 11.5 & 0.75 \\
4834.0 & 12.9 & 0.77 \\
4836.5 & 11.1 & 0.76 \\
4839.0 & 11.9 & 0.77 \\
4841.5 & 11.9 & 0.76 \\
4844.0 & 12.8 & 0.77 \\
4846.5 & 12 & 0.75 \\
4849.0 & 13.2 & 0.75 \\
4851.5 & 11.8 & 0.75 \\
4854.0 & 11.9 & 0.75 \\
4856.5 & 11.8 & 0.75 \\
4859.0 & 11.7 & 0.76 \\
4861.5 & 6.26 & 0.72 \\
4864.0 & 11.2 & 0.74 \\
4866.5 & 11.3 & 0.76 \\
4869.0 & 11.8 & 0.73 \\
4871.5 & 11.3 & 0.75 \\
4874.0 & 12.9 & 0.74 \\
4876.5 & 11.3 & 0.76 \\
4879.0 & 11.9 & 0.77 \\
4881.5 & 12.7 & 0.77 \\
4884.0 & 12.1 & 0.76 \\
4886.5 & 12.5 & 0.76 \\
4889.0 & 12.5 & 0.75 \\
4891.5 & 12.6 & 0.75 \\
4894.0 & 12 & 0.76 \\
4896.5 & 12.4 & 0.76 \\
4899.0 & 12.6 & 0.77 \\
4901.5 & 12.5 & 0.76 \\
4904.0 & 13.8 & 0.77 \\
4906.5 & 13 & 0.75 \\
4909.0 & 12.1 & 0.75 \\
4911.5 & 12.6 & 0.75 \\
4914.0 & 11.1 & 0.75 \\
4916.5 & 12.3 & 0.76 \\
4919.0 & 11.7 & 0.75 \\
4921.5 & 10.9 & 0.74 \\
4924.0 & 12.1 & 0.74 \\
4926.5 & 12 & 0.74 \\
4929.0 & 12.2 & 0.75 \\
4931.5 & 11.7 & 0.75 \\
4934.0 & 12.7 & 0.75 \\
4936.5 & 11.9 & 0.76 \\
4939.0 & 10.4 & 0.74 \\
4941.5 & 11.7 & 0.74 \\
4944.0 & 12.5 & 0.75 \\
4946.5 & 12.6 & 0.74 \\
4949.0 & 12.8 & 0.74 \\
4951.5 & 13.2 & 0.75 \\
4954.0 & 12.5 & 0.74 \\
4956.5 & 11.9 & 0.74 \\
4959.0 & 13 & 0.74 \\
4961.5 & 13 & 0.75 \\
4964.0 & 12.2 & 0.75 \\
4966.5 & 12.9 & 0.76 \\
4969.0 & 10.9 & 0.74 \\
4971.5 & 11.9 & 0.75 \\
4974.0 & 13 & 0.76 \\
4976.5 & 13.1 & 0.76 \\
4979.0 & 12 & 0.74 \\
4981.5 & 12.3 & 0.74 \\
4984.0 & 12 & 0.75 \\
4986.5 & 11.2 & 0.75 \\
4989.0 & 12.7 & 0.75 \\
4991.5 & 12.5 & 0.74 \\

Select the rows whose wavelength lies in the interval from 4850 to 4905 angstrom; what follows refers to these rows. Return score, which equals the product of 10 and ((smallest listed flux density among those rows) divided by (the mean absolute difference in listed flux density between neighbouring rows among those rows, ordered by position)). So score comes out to 65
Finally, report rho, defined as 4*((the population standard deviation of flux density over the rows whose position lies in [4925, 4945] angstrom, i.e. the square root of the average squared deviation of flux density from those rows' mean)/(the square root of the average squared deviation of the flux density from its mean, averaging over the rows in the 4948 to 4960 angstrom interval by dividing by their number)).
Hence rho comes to 5.8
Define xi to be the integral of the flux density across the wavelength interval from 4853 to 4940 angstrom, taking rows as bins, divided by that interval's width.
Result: 11.9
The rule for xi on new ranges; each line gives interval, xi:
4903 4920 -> 12.4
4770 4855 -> 12.2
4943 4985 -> 12.5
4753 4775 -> 12.9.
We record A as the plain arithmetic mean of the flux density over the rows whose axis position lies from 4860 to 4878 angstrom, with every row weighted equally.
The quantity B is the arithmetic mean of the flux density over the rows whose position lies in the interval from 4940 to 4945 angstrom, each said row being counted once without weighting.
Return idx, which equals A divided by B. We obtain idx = 0.90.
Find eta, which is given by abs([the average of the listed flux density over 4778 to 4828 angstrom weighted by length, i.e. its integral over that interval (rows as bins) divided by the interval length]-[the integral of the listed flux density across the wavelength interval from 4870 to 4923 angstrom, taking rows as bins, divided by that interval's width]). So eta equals 0.08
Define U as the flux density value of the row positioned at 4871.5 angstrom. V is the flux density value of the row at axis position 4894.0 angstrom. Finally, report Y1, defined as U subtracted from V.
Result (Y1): 0.70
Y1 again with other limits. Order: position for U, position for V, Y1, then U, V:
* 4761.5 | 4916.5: -0.10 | 12.4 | 12.3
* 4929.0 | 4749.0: 0.60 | 12.2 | 12.8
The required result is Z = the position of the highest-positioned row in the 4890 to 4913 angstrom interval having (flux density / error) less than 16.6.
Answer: 4909.0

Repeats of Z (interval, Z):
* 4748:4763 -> 4761.5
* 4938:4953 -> 4941.5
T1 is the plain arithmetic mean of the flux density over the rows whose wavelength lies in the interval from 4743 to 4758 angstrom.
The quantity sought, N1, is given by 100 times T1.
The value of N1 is 1260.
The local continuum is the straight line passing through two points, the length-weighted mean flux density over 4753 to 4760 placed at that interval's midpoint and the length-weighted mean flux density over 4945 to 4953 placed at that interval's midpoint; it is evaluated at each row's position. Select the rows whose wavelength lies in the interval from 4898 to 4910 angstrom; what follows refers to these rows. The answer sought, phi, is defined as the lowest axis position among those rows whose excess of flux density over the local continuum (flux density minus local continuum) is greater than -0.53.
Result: 4899.0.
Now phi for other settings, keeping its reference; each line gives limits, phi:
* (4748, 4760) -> 4749.0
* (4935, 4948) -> 4944.0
